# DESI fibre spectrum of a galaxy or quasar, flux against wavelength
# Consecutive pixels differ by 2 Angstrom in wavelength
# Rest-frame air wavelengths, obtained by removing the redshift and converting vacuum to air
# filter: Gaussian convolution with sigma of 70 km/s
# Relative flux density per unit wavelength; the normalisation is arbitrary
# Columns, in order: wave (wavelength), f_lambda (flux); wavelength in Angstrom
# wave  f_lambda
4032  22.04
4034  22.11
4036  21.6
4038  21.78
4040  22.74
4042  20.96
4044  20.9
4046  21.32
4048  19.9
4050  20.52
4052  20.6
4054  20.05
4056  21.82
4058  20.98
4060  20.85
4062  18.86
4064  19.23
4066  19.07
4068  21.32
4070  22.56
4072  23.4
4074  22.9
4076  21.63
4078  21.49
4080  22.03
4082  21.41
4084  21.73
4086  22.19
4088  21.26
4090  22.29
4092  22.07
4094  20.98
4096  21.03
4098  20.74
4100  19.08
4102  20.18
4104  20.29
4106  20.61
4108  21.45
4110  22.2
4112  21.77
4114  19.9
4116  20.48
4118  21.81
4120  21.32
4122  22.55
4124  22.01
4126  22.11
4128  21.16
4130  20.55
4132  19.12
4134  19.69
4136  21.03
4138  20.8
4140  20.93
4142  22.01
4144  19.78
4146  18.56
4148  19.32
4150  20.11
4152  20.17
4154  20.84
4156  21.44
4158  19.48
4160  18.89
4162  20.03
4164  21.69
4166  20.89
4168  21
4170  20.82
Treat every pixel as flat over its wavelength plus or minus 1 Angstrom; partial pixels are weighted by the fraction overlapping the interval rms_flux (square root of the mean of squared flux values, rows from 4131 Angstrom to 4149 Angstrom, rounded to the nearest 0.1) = 20.2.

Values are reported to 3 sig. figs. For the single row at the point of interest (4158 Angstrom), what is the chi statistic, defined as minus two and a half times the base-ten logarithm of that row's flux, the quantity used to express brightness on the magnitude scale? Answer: -3.22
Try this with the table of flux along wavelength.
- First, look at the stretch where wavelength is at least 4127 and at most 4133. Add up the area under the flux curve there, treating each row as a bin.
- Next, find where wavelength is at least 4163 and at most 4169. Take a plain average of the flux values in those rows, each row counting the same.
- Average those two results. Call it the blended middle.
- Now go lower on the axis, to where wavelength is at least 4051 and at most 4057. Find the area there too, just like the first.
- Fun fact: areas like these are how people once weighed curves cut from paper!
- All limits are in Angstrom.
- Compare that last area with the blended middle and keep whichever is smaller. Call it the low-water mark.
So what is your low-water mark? 71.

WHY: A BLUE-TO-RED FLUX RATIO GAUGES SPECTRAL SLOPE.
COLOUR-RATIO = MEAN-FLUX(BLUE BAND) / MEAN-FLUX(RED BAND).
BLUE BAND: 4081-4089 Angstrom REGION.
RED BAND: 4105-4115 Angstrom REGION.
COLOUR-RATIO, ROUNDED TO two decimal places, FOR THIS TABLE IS 1.02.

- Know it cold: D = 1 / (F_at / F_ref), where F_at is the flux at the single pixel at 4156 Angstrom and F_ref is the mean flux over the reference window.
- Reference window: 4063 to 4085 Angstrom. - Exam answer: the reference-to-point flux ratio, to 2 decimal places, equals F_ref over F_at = 1.00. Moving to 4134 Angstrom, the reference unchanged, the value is 1.09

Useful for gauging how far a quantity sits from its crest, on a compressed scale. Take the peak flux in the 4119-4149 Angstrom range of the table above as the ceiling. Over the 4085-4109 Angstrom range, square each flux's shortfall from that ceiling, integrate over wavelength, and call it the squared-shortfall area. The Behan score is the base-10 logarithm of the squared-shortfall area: 1.9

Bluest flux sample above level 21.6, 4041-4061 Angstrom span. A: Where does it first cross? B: 4056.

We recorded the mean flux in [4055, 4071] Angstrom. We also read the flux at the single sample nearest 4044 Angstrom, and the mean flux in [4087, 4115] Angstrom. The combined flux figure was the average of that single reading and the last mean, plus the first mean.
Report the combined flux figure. 41.5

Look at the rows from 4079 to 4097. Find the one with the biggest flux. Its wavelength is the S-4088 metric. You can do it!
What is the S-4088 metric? 4090 Angstrom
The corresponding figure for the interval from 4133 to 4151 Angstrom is 4142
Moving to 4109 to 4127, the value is 4122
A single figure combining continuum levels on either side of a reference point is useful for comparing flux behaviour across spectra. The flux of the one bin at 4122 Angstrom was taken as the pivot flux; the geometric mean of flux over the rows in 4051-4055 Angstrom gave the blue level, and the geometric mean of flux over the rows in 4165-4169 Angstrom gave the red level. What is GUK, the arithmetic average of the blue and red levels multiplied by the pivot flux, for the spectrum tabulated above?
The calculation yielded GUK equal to 465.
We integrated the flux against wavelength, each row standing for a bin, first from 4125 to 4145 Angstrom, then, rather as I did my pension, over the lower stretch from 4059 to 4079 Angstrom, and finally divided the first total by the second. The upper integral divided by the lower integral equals 0.98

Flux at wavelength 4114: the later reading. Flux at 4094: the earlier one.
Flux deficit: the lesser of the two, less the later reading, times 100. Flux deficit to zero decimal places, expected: 0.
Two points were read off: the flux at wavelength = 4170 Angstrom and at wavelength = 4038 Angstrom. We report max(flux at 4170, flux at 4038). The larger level 21.8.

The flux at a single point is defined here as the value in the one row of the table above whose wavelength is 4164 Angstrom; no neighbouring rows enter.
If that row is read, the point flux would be 21.69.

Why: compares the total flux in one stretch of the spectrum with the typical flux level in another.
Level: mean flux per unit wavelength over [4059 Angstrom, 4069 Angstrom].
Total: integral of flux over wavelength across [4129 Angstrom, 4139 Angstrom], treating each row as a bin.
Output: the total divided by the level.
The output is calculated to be 10.2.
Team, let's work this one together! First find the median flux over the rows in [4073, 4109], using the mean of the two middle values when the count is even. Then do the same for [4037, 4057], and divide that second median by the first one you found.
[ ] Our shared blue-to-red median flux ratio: 0.98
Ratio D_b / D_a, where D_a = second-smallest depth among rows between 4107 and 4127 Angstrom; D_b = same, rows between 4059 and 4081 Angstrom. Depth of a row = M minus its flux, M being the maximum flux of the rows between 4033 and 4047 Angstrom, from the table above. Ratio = -0.30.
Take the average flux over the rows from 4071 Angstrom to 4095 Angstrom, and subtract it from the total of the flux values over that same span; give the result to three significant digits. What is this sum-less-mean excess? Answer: 241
